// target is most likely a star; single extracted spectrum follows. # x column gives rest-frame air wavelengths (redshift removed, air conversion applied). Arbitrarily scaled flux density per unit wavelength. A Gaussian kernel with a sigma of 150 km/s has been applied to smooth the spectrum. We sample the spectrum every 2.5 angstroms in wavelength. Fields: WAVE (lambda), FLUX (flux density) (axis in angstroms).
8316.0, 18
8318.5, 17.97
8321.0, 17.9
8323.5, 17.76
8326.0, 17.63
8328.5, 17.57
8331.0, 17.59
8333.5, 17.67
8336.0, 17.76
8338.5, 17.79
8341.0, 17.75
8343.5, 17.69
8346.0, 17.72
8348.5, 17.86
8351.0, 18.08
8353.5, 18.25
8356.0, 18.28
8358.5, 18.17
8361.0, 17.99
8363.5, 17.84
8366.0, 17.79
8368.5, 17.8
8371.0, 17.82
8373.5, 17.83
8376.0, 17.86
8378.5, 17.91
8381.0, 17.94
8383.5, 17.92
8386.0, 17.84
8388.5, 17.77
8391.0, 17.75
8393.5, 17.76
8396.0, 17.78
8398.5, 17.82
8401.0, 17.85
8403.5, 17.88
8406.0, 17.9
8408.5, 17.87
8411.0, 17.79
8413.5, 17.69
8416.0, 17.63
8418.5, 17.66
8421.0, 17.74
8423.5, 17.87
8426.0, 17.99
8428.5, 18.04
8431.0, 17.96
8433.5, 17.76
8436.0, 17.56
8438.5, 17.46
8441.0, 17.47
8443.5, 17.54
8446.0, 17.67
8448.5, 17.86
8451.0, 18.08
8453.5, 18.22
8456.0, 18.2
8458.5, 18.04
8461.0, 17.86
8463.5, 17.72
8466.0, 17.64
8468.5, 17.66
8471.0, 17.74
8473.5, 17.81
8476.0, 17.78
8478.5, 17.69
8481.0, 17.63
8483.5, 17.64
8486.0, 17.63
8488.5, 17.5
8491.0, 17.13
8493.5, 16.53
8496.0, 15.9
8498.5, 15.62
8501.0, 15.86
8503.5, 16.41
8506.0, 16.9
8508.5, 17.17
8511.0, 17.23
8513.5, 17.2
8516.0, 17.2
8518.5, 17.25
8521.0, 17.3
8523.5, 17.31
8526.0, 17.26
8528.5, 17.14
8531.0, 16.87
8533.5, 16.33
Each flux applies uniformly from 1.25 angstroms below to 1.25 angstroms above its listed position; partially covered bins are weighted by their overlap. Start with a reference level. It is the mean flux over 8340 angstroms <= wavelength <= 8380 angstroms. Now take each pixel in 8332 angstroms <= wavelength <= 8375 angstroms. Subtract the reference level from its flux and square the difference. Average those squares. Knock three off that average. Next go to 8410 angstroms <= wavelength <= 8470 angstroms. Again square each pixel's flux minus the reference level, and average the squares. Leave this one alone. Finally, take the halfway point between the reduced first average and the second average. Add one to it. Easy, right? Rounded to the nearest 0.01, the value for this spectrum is -0.45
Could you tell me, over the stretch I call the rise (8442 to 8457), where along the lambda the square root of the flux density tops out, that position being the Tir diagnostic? 8453.5 angstroms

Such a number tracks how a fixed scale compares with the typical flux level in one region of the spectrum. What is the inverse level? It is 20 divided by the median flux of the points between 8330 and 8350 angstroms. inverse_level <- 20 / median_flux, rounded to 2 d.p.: 1.13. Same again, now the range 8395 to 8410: 1.12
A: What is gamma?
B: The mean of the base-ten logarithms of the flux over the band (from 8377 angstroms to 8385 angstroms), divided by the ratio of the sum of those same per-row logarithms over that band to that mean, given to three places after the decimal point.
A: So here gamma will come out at 0.418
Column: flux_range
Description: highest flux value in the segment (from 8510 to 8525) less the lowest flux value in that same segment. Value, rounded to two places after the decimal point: 0.11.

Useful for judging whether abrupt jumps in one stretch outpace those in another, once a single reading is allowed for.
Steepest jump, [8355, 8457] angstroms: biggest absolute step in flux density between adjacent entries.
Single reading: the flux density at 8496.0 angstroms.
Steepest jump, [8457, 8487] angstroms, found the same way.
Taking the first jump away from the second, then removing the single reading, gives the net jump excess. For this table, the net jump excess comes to -15.9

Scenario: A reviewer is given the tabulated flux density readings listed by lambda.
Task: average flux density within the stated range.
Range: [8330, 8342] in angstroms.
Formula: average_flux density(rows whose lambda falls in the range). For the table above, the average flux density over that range 17.7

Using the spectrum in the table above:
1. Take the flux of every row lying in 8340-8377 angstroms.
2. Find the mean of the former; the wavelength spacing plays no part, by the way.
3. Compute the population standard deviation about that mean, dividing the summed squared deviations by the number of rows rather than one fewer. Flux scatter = 0.19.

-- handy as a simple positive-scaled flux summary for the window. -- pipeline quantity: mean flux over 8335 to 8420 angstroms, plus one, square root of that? 4.34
